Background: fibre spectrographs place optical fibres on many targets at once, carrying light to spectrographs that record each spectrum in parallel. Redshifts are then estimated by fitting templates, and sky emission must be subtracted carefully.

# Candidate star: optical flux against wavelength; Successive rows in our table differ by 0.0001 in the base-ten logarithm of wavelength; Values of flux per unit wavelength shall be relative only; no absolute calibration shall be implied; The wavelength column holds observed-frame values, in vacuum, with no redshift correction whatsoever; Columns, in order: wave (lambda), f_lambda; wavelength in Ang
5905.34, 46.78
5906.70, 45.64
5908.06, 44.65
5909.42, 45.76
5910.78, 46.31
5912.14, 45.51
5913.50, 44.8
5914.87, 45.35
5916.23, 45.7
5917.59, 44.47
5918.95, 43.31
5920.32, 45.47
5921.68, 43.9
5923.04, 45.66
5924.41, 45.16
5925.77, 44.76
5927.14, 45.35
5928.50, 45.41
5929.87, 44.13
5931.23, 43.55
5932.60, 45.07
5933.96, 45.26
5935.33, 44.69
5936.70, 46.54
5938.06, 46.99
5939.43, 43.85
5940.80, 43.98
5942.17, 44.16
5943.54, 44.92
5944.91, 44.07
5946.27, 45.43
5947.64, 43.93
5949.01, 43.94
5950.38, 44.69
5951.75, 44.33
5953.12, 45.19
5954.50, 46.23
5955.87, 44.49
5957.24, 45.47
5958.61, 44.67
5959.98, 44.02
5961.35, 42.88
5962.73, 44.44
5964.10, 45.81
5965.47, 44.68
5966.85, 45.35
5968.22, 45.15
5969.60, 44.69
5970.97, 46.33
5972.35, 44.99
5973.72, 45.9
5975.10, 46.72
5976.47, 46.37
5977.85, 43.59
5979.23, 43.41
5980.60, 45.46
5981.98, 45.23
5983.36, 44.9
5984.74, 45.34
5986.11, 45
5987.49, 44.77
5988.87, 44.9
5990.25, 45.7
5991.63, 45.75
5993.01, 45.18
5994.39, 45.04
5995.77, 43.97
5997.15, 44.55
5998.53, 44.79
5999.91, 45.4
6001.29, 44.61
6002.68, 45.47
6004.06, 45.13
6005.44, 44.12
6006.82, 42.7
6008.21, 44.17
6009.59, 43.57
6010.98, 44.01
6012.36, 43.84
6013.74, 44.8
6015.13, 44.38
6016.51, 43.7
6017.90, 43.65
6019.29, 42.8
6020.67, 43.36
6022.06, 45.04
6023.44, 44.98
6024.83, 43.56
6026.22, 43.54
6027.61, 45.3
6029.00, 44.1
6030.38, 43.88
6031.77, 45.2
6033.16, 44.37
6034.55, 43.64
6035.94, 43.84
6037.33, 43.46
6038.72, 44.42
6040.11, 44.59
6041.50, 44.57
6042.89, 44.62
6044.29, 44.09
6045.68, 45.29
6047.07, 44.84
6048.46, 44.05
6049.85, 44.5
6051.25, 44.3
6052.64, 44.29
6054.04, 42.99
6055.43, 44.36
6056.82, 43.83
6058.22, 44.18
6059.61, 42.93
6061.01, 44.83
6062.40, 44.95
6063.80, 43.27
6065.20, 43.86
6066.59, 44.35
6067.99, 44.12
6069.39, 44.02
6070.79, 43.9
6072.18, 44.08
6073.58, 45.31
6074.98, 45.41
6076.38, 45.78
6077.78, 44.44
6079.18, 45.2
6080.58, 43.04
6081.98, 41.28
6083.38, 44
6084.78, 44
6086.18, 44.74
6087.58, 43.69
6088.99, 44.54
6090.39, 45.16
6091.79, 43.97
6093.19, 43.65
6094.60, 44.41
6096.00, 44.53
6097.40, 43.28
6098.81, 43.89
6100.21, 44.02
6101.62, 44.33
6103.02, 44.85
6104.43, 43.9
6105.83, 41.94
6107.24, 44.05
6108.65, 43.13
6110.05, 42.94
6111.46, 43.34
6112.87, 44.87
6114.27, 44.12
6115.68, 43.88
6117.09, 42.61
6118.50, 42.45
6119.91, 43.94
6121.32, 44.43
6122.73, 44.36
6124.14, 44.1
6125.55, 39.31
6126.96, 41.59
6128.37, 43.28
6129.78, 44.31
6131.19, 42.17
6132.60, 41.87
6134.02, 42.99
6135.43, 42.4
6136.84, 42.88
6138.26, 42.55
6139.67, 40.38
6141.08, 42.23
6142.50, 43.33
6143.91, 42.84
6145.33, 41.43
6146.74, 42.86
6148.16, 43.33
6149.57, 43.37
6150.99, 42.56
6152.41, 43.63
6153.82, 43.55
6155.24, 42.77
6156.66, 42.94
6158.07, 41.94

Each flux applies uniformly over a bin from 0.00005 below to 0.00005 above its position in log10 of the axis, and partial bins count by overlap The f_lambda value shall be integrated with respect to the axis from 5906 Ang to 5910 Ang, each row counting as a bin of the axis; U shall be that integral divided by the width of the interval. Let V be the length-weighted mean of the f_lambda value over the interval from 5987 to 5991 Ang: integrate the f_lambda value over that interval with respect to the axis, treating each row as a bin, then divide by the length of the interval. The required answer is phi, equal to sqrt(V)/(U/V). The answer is 6.68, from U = 45.4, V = 45.1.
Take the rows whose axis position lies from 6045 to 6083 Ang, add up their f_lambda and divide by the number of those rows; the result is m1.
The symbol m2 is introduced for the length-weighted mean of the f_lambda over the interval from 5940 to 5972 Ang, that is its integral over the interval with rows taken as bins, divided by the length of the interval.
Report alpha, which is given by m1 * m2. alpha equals 1977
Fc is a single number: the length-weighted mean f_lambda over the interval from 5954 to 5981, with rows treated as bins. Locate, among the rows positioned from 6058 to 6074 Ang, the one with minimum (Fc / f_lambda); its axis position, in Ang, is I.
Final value 6073.58 Ang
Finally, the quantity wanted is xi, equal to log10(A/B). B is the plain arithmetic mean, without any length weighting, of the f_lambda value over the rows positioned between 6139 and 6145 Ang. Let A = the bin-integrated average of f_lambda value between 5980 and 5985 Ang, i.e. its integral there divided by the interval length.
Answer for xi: 0.029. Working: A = 45.2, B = 42.2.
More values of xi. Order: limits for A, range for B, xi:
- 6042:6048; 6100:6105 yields 0.004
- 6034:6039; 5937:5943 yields -0.009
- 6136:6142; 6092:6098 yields -0.019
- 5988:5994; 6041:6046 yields 0.007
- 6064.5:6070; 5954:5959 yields -0.011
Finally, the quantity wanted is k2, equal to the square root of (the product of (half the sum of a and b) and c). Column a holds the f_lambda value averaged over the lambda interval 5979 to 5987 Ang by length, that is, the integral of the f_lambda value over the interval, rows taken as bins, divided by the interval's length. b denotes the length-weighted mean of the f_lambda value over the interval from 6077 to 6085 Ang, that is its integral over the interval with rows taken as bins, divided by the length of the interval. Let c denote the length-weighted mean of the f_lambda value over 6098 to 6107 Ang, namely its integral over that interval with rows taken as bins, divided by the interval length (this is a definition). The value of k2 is 44.1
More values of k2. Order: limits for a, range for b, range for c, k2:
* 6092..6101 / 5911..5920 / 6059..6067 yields 44.2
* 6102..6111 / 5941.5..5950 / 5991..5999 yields 44.4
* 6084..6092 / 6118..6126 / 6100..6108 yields 43.8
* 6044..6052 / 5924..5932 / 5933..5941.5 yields 44.9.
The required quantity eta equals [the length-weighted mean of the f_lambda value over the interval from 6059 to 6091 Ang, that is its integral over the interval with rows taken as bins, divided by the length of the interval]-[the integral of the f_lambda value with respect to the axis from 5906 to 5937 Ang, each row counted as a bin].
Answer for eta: -1352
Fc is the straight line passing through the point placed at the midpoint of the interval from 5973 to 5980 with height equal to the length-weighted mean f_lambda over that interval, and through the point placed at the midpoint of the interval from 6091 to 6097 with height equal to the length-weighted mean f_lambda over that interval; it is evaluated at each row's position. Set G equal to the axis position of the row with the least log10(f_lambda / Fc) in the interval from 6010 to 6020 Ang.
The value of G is 6019.29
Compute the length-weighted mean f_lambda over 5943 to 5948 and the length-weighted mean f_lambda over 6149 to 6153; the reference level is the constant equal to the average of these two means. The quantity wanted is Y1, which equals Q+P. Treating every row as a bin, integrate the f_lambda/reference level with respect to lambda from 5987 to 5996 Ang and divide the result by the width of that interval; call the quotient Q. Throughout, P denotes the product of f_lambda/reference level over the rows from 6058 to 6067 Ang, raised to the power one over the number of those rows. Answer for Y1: 2.03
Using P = 1.004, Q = 1.03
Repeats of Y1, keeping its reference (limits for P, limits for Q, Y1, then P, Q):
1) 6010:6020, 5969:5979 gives 2.03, 1.000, 1.04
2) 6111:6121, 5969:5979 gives 2.03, 0.993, 1.04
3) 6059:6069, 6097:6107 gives 2.00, 1.003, 1.00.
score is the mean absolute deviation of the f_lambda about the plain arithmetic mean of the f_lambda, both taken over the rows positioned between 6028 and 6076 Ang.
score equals 0.47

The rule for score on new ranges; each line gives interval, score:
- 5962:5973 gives 0.49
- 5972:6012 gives 0.69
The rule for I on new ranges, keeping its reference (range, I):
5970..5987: 5975.10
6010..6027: 6022.06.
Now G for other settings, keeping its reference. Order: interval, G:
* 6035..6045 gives 6037.33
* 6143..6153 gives 6145.33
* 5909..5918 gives 5917.59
